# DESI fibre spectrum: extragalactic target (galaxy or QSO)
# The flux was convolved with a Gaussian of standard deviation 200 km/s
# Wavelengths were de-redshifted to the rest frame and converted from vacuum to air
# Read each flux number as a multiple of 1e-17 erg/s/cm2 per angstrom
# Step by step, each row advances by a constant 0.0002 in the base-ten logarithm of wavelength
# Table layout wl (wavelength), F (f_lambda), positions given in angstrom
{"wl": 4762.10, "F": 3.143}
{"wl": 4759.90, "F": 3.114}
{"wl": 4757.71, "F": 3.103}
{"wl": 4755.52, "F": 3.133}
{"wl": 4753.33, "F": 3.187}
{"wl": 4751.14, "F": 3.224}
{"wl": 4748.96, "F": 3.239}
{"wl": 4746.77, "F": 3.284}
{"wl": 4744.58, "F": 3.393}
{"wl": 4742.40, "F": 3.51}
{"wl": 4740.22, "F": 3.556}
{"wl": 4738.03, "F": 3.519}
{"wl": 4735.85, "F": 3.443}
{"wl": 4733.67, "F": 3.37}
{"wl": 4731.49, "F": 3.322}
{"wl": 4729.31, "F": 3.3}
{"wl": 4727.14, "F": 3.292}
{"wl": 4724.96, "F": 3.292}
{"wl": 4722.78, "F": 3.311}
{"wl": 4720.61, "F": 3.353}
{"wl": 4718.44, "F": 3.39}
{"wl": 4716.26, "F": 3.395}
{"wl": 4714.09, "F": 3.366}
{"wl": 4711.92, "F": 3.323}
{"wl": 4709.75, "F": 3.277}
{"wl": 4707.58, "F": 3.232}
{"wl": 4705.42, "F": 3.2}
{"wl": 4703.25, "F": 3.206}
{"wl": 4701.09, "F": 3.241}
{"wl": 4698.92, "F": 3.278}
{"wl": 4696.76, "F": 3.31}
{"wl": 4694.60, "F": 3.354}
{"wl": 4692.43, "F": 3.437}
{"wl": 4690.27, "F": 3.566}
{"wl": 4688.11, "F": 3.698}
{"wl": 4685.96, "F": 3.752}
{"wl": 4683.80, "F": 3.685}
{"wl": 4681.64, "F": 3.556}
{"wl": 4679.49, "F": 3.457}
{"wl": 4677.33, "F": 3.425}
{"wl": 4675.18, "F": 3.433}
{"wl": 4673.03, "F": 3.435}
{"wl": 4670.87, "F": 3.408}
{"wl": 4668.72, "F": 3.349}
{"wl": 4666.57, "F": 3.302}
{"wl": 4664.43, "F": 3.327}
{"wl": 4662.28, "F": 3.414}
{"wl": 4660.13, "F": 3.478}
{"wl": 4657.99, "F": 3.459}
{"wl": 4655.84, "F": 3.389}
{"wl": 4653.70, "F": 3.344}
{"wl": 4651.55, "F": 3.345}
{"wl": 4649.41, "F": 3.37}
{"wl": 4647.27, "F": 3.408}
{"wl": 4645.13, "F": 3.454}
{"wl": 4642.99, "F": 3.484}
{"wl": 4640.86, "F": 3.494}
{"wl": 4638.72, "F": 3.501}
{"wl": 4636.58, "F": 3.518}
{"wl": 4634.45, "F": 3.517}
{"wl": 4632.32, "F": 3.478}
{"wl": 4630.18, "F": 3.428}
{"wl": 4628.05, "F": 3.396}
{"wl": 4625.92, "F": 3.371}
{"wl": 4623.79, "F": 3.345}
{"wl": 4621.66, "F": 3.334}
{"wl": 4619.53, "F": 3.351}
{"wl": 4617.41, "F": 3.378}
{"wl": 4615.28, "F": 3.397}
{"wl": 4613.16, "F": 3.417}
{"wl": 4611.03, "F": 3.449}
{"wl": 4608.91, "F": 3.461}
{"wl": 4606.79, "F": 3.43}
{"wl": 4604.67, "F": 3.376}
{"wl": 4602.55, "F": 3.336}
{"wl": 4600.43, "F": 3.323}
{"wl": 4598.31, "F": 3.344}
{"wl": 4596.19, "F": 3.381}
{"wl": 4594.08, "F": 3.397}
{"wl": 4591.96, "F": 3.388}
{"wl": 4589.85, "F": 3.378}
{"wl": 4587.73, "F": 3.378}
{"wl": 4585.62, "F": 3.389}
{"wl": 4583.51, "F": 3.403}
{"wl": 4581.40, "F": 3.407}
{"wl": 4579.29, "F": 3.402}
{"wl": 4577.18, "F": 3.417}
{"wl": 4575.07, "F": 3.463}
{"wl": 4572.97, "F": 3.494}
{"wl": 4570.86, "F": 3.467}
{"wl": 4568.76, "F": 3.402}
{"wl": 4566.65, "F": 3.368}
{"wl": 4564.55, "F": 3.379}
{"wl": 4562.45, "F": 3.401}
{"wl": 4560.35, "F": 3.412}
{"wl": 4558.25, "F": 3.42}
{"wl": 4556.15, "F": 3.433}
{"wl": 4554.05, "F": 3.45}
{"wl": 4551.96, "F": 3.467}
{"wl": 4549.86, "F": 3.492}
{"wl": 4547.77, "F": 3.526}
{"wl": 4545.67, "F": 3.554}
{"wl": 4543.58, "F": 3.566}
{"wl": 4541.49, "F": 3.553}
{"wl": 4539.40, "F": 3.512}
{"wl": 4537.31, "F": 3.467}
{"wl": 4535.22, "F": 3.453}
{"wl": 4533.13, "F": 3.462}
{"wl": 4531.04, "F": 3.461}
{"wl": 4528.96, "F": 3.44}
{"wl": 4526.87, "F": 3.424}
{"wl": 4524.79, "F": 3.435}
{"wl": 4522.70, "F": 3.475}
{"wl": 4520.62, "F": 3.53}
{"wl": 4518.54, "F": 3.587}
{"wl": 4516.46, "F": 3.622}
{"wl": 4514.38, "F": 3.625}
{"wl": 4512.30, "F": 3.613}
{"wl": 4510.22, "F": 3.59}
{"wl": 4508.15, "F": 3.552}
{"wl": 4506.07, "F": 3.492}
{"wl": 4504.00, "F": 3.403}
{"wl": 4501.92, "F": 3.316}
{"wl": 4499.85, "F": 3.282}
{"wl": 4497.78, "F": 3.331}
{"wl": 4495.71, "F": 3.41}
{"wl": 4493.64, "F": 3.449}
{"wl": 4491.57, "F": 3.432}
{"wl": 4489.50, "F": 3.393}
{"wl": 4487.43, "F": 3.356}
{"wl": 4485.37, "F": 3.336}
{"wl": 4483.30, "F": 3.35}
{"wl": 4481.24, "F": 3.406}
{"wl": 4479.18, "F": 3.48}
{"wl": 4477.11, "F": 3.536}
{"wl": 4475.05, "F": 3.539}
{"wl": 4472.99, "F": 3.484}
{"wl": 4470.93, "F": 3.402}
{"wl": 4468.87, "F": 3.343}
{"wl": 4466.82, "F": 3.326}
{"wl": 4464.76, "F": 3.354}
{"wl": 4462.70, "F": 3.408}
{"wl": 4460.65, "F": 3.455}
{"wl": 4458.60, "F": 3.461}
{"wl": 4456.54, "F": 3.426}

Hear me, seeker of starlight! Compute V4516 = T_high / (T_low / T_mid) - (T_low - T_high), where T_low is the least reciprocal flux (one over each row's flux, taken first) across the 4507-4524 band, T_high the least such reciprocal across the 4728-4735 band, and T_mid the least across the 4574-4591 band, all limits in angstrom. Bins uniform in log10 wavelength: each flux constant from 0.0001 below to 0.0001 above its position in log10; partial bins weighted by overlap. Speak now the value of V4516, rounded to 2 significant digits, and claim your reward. 0.33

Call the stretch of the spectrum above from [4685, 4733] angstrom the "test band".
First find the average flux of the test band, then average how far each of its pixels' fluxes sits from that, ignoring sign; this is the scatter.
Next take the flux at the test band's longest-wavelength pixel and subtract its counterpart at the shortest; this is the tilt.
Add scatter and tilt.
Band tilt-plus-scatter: -0.33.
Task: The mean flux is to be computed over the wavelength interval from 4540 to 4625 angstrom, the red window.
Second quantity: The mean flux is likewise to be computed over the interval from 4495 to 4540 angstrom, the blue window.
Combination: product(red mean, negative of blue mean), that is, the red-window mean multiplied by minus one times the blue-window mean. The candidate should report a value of -11.9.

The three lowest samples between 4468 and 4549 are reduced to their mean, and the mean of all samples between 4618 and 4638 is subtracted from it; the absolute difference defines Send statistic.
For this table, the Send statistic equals 0.11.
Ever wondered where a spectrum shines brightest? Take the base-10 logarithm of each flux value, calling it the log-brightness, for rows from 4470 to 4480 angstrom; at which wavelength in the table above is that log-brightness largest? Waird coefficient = 4475.05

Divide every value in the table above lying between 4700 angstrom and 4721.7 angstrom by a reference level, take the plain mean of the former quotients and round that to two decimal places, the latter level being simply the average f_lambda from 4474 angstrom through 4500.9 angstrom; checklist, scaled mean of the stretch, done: 0.97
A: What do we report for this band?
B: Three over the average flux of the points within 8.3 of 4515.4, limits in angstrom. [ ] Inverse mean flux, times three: 0.839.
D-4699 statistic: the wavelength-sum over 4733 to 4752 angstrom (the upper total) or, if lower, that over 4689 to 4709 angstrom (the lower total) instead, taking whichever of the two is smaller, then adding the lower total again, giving 59.6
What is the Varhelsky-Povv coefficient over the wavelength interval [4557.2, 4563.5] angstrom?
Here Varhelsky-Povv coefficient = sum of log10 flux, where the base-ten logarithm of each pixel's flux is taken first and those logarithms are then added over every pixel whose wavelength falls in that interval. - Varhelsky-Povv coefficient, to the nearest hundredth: 1.60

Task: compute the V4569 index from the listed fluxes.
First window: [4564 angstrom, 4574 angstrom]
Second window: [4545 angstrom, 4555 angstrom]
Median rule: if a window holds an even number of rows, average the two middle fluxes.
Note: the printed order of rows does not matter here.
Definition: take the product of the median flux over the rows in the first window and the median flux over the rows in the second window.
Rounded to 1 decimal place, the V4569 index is 11.9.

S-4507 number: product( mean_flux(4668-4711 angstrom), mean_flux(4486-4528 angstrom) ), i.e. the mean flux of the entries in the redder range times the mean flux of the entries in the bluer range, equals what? 11.8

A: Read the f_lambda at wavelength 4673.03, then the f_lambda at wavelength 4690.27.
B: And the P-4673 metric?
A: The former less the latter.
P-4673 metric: -0.13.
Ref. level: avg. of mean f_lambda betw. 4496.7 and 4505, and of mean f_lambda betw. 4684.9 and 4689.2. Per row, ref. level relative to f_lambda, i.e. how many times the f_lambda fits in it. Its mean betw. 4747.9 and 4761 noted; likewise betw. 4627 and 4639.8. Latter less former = -0.10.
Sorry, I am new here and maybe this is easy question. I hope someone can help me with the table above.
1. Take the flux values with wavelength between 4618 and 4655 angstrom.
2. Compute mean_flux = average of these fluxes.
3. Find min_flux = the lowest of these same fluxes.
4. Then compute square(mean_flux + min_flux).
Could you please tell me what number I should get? 45.6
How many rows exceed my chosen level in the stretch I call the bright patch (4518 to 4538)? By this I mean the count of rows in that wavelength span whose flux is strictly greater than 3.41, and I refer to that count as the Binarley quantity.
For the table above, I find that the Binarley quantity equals 10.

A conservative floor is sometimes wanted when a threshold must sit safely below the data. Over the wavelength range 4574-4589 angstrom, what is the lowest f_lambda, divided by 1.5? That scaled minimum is 2.25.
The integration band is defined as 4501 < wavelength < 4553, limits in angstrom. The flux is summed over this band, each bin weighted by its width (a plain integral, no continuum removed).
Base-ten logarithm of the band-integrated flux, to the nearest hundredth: 2.26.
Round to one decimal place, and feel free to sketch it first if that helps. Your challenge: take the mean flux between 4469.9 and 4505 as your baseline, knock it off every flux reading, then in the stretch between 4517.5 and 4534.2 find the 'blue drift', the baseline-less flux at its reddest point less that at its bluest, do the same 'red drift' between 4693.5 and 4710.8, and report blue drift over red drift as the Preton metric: 1.6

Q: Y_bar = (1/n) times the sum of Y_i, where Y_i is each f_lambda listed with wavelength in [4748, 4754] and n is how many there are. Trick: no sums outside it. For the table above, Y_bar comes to 3.22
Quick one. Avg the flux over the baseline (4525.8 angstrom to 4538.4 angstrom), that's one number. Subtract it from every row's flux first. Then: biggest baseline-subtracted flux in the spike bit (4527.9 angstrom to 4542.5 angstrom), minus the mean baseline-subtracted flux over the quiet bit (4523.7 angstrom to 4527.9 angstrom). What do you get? 0.12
